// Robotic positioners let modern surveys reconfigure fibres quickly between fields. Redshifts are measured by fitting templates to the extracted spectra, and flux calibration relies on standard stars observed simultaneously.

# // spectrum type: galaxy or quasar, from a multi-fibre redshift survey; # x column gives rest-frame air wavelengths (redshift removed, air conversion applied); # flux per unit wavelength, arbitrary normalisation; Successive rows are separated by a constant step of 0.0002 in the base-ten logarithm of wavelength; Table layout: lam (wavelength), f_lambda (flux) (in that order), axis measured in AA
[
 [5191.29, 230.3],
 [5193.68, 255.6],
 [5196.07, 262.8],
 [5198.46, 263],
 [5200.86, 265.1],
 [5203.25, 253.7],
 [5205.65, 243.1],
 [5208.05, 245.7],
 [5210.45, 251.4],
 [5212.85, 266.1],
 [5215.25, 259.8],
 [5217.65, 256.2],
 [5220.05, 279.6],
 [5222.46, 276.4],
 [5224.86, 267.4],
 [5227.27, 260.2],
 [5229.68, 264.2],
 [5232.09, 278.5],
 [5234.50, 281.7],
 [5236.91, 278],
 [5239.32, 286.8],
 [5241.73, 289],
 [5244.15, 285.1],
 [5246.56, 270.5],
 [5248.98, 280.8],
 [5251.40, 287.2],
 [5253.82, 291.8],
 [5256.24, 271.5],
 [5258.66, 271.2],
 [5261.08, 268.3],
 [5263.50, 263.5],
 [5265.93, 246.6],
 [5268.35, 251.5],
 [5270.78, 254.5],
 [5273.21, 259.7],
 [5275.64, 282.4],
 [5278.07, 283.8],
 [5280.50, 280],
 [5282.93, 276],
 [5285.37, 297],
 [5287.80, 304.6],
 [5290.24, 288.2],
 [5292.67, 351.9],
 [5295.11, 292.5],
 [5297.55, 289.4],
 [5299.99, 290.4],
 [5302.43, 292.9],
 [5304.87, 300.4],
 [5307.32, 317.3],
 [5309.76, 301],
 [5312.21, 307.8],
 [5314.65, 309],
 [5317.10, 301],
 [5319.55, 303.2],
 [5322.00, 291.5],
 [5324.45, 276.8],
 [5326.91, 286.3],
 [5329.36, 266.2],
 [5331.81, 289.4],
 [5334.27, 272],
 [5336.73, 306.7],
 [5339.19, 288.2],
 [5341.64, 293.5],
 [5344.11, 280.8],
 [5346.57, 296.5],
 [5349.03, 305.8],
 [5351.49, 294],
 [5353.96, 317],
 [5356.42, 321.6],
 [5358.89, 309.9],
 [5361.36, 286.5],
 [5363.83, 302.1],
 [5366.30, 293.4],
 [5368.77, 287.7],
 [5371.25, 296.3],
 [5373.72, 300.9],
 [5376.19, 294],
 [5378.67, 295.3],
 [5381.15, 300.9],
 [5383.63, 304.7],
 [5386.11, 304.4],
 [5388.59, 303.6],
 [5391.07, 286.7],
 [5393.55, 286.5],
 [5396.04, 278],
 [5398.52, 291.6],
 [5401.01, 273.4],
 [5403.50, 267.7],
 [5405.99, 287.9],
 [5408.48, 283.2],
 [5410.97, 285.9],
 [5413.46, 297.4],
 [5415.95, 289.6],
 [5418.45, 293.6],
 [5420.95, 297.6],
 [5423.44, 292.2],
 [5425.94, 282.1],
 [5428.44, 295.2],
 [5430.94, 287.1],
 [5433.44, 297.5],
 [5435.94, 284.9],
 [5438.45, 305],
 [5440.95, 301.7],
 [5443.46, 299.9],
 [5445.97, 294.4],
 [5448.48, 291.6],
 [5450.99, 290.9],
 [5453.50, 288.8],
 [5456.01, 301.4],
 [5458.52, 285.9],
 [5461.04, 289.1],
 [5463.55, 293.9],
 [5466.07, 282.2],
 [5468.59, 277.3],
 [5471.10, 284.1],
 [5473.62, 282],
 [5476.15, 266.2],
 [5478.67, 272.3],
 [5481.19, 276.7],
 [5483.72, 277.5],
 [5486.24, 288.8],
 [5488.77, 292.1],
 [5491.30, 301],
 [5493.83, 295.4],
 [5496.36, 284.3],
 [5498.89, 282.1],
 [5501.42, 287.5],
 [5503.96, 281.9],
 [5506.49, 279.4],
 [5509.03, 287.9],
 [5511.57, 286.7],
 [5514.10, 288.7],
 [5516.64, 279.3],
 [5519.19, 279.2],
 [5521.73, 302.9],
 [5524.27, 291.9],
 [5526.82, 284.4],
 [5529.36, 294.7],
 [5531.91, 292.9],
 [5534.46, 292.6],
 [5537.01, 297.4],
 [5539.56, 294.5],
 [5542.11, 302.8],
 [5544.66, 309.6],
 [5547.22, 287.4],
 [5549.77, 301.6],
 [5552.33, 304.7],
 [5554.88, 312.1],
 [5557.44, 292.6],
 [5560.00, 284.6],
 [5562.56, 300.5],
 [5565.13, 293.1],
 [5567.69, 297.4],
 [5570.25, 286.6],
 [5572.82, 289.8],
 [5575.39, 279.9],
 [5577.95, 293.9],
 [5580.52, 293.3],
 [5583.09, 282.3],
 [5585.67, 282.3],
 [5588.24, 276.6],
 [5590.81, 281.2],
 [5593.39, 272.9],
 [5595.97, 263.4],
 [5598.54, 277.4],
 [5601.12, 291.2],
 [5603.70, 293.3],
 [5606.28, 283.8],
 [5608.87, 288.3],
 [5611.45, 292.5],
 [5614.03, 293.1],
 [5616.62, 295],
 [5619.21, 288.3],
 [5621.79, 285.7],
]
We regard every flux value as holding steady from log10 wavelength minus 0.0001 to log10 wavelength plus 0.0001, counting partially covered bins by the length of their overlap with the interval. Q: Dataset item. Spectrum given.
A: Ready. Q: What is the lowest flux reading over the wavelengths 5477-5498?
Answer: 272.3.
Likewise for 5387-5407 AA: 267.7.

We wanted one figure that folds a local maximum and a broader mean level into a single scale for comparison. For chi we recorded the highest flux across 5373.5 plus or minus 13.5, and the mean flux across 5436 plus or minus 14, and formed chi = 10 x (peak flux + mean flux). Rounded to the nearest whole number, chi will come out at 5985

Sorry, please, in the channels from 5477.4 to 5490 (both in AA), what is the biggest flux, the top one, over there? 292.1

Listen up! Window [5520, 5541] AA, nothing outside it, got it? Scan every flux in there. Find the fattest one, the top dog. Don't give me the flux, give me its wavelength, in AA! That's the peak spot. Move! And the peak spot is 5521.73 AA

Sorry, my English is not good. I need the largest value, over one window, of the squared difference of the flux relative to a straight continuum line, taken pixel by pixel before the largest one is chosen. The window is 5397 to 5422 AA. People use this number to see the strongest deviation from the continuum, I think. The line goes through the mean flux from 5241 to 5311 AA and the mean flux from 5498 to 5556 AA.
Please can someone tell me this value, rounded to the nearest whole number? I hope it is 423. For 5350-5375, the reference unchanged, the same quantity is 1216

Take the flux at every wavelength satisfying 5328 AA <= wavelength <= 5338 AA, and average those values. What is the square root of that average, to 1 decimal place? 16.8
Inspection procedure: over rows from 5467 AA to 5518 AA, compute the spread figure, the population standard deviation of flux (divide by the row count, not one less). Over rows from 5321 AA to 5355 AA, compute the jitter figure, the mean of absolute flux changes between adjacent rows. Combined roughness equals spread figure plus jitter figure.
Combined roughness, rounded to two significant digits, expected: 24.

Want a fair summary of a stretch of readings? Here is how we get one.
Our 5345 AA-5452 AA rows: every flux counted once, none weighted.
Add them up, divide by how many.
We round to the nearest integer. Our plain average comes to 294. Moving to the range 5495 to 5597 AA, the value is 289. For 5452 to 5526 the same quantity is 286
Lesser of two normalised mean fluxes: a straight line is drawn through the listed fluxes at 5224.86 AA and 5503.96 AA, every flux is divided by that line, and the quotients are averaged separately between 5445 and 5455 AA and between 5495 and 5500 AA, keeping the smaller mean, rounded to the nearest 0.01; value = 1.01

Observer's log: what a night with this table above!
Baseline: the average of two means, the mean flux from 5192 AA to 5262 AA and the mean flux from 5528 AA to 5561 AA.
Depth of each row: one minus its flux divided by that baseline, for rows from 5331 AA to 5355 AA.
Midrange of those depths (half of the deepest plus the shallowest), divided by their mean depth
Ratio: 1.0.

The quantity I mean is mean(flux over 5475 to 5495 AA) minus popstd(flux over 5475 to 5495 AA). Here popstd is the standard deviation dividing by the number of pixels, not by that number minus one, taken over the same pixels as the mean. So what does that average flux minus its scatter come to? 272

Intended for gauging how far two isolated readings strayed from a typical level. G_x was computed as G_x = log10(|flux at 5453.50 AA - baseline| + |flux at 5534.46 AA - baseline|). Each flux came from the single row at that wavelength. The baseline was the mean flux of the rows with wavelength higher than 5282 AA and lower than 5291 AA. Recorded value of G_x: 0.6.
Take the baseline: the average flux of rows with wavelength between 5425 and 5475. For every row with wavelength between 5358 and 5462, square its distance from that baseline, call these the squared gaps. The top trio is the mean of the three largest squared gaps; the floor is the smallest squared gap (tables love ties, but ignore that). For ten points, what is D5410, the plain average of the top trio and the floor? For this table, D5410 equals 200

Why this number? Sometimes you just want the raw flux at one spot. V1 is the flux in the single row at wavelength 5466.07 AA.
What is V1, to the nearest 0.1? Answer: 282.2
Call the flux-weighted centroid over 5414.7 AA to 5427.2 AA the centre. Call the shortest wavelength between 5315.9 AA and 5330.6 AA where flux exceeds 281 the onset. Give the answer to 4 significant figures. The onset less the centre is -103.8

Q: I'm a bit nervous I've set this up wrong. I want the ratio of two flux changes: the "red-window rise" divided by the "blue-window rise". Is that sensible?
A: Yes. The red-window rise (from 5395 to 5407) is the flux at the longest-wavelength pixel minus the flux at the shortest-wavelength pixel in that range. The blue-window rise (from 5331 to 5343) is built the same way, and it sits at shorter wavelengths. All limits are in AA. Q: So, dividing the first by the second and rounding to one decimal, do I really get 2.4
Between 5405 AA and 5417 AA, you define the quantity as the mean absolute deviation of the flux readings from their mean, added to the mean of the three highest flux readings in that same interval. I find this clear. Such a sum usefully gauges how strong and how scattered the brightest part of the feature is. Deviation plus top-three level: 295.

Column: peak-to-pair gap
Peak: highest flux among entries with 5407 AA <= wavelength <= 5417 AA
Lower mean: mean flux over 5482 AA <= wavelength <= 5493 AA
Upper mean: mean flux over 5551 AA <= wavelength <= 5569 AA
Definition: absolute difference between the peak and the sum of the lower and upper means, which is 290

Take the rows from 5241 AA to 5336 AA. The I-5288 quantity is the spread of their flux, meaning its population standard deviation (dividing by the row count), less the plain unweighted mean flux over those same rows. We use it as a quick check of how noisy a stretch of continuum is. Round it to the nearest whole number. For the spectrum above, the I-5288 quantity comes -266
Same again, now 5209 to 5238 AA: -258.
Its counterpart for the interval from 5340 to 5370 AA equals -287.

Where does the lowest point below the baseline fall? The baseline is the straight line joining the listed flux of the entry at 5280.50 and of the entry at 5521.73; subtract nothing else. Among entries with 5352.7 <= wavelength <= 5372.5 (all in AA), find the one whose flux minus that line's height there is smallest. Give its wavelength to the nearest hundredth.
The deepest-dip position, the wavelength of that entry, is 5361.36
